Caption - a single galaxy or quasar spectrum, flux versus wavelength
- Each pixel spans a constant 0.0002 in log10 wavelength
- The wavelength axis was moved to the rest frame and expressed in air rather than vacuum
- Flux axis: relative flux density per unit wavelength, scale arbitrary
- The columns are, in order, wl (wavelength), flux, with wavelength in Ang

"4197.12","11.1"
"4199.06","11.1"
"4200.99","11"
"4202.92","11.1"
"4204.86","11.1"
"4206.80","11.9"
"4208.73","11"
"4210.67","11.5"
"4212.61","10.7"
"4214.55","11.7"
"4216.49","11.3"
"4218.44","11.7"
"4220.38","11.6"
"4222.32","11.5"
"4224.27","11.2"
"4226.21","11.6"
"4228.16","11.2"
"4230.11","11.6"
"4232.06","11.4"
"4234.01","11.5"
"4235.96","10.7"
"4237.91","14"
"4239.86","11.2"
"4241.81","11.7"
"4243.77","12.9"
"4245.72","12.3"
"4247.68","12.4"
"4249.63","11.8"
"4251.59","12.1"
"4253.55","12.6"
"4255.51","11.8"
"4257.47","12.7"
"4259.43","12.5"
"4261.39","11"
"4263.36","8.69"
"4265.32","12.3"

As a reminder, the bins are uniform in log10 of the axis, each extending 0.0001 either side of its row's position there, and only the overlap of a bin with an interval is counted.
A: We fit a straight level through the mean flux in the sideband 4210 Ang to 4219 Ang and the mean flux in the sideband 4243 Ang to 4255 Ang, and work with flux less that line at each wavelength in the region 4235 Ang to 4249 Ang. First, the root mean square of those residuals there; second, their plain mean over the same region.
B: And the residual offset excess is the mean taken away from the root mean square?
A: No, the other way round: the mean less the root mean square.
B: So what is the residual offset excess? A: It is -1.0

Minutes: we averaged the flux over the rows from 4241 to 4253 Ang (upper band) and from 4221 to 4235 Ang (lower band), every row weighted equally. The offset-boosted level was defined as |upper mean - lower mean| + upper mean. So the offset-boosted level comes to 13.0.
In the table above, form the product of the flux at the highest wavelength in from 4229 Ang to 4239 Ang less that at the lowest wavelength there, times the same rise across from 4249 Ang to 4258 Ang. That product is 2.2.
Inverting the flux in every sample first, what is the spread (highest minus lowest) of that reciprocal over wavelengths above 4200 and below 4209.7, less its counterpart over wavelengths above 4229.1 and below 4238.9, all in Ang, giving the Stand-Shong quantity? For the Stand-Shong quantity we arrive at -0.015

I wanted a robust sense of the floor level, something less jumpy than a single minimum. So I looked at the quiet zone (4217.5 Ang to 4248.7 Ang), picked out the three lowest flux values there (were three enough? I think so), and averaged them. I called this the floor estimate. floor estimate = 11.03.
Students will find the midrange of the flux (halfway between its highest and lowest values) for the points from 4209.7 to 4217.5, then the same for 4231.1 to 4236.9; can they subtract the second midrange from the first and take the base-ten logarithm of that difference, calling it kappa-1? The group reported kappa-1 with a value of -1.0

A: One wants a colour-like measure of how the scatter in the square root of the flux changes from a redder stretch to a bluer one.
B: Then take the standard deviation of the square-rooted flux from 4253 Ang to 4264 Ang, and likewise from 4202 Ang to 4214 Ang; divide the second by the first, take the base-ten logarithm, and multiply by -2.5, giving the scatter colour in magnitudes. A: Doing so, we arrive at 1.4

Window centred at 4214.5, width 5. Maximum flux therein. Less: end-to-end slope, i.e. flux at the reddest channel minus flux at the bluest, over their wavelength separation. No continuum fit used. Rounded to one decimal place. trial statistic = 11.5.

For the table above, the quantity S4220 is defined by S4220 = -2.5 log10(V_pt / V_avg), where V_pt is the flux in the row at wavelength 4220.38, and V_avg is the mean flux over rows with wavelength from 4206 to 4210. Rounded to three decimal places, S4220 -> -0.014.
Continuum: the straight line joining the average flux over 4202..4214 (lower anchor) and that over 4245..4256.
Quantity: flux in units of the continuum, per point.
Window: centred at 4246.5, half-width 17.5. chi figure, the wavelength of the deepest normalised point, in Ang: 4263.36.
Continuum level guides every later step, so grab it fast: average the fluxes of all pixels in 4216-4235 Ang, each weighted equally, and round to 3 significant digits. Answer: 11.5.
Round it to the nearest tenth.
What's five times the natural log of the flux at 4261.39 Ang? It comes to 12.0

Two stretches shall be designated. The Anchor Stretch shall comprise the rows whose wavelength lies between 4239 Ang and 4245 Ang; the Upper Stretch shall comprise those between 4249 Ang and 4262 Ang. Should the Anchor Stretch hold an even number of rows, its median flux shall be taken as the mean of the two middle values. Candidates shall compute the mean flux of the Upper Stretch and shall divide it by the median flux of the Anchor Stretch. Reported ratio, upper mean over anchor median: 1.03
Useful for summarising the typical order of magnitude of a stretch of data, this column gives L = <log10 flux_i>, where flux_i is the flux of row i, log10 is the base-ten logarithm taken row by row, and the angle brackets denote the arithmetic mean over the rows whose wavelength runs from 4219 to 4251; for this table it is 1.07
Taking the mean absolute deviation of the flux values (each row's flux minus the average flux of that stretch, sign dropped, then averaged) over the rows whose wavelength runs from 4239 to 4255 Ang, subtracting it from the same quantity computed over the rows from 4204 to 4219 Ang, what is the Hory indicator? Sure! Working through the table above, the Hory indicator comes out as -0.1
